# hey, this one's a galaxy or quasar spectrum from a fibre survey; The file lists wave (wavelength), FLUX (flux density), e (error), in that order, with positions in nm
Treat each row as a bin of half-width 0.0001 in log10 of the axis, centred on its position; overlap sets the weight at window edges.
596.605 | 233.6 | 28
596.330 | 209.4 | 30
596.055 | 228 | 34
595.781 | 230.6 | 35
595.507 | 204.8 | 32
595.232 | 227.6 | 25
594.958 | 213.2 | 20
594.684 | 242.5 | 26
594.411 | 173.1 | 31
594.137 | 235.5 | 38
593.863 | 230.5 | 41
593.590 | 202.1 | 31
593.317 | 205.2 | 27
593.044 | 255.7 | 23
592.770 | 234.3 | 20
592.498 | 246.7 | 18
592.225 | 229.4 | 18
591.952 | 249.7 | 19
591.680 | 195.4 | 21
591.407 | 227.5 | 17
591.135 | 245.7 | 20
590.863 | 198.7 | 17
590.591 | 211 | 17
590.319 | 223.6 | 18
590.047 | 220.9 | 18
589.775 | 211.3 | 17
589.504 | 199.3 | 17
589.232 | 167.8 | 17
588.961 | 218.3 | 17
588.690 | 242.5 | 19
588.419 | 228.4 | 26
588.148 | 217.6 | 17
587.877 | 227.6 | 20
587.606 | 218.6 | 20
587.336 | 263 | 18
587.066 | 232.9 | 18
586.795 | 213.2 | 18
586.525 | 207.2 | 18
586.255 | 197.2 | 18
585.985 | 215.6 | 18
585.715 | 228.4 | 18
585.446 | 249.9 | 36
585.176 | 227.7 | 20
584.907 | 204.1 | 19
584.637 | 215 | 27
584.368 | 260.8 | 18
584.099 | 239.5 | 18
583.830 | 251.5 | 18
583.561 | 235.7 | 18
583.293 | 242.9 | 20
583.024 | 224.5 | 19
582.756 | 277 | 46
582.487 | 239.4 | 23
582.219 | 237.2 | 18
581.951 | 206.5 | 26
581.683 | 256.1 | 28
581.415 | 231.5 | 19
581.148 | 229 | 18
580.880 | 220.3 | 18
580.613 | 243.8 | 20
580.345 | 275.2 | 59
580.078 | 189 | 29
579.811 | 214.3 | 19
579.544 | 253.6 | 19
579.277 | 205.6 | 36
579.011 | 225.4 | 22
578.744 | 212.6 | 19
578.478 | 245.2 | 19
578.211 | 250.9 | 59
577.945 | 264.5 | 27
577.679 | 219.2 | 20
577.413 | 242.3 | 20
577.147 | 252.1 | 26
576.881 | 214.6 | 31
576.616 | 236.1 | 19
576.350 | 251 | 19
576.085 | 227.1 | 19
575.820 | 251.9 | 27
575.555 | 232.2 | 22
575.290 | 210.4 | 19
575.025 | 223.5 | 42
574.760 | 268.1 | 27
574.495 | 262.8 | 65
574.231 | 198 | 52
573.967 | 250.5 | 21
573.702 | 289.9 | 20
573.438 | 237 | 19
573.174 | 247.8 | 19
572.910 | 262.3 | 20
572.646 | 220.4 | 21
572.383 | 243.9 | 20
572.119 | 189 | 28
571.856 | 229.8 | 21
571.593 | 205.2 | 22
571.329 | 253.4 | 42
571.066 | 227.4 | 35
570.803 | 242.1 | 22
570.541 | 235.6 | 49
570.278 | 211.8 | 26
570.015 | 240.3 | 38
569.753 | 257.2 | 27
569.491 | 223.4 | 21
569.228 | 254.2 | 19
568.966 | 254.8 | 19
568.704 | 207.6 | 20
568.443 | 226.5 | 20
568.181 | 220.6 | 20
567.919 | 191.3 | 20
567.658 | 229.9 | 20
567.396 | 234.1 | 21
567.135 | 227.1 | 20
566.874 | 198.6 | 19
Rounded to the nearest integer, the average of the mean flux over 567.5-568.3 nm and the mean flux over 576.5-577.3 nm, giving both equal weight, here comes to 224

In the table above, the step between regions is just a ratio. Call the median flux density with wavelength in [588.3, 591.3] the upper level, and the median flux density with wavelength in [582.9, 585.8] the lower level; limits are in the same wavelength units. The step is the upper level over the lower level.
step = 0.93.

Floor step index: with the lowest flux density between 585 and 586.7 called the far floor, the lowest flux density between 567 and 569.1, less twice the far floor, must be -203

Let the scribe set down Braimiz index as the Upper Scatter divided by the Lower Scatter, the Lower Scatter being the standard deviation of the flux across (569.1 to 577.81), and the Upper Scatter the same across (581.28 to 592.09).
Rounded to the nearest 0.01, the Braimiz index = 1.00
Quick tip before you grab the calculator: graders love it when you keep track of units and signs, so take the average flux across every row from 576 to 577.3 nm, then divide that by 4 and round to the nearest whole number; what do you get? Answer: 59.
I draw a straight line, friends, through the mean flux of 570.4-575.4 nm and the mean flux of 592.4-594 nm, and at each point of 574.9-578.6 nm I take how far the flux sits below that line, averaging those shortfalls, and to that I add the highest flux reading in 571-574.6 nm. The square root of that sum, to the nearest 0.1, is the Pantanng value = 17.0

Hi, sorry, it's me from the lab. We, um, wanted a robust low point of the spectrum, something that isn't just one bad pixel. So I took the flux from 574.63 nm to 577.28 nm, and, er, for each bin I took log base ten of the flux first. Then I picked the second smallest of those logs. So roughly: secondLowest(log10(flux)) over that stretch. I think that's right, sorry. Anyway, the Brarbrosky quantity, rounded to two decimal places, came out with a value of 2.33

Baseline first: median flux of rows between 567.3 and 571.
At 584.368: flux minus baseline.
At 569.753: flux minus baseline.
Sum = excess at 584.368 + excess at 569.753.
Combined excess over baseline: 54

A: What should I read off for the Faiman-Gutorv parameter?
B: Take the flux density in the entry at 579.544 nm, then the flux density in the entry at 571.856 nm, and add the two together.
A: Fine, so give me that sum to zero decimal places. 483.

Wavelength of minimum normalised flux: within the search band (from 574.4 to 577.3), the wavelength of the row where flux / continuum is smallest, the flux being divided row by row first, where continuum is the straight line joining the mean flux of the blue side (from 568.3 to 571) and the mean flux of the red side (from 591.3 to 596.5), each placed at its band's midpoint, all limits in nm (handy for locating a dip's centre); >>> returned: 575.290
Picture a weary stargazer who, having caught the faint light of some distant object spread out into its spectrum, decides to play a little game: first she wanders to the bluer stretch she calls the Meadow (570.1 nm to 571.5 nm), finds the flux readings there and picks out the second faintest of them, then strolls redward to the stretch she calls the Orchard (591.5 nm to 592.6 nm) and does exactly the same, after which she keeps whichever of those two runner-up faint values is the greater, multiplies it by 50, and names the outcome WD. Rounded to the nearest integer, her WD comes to 11470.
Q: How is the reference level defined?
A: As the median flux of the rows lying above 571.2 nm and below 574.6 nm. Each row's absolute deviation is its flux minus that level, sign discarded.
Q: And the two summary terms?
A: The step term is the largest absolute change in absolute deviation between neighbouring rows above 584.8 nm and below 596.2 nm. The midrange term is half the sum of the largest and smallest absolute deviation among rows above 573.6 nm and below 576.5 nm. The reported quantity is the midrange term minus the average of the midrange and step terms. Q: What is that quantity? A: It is -22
